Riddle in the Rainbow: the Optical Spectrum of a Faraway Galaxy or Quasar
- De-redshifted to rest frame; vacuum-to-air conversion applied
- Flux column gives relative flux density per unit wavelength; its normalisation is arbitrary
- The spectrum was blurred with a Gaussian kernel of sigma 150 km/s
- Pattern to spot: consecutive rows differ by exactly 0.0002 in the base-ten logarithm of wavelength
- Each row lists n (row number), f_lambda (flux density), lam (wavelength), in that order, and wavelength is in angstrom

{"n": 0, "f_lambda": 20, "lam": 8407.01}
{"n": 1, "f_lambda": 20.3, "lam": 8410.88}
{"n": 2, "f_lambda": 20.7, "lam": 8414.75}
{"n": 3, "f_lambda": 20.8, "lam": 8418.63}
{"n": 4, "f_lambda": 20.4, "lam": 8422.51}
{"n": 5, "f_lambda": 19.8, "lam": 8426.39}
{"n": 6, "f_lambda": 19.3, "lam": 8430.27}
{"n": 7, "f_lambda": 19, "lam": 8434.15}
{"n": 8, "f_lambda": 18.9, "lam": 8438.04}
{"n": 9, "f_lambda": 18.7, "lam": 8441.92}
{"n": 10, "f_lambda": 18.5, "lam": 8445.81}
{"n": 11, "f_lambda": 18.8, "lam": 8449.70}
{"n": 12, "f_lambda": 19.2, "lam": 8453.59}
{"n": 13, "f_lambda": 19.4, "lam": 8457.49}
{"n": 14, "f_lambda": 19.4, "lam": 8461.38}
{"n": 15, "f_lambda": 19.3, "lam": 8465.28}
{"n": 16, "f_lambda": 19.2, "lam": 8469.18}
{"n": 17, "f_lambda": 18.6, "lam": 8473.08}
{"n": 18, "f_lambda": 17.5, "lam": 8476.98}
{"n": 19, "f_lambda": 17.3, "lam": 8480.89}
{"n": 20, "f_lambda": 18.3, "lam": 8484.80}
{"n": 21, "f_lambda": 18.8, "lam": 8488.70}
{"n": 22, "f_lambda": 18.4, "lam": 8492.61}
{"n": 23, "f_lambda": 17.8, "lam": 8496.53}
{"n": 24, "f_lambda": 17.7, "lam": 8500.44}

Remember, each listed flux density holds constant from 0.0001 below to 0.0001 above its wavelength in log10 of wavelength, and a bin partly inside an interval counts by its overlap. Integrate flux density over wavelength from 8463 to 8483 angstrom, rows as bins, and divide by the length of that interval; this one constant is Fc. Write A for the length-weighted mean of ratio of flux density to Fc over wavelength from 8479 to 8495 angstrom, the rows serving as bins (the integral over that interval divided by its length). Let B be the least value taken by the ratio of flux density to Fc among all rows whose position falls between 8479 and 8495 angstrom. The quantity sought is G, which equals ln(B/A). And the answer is -0.050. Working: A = 0.99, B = 0.94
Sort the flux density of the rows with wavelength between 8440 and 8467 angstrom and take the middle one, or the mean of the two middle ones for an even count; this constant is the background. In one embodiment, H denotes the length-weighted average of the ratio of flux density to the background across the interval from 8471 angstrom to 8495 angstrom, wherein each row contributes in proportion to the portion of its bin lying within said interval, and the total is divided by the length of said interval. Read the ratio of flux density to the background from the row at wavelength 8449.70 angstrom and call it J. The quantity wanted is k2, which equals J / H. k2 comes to 1.04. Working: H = 0.95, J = 0.98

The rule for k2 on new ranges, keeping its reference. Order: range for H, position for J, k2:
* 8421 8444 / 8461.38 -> 1.00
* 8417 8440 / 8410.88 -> 1.03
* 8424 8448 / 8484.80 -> 0.96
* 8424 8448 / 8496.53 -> 0.93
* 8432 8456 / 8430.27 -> 1.02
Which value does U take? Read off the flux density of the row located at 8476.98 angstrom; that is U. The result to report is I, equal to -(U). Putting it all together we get -17.5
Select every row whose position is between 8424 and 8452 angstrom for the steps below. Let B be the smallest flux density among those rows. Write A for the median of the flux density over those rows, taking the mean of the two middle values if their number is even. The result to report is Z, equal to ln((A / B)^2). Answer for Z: 0.04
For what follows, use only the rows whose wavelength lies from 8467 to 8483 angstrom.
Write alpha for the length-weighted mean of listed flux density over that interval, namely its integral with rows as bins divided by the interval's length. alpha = 18.2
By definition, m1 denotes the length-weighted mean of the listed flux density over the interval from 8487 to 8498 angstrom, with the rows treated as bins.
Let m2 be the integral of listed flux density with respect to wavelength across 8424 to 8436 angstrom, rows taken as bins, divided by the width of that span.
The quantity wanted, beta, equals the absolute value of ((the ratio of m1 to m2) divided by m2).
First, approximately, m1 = 18.33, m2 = 19.4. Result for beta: 0.049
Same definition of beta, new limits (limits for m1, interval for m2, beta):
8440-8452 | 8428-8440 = 0.051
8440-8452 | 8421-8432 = 0.048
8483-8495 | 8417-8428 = 0.045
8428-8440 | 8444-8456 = 0.054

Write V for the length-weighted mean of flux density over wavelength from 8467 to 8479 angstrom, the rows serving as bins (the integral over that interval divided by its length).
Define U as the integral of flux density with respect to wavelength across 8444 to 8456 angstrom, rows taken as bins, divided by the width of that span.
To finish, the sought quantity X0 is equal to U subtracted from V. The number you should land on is -0.4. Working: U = 18.9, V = 18.4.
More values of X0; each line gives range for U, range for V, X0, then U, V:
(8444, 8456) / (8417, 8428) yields 1.5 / 18.9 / 20.3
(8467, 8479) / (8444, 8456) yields 0.4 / 18.4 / 18.9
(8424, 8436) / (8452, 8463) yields -0.1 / 19.4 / 19.3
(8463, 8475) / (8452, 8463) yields 0.3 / 19.0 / 19.3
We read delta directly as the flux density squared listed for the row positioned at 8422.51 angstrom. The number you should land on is 416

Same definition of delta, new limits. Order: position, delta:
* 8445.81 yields 342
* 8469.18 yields 369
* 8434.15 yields 361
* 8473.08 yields 346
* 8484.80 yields 335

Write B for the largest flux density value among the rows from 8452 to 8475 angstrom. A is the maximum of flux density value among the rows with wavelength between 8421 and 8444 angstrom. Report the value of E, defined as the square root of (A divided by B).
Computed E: 1.03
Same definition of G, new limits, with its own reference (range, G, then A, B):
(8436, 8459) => -0.022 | 1.03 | 1.01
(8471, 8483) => -0.029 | 0.97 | 0.94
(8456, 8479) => -0.076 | 1.03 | 0.95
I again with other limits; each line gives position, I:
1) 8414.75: -20.7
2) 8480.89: -17.3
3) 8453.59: -19.2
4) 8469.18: -19.2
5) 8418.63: -20.8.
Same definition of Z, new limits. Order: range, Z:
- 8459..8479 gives 0.19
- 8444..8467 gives 0.08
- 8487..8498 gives 0.07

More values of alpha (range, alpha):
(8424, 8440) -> 19.3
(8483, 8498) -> 18.3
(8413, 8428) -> 20.4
